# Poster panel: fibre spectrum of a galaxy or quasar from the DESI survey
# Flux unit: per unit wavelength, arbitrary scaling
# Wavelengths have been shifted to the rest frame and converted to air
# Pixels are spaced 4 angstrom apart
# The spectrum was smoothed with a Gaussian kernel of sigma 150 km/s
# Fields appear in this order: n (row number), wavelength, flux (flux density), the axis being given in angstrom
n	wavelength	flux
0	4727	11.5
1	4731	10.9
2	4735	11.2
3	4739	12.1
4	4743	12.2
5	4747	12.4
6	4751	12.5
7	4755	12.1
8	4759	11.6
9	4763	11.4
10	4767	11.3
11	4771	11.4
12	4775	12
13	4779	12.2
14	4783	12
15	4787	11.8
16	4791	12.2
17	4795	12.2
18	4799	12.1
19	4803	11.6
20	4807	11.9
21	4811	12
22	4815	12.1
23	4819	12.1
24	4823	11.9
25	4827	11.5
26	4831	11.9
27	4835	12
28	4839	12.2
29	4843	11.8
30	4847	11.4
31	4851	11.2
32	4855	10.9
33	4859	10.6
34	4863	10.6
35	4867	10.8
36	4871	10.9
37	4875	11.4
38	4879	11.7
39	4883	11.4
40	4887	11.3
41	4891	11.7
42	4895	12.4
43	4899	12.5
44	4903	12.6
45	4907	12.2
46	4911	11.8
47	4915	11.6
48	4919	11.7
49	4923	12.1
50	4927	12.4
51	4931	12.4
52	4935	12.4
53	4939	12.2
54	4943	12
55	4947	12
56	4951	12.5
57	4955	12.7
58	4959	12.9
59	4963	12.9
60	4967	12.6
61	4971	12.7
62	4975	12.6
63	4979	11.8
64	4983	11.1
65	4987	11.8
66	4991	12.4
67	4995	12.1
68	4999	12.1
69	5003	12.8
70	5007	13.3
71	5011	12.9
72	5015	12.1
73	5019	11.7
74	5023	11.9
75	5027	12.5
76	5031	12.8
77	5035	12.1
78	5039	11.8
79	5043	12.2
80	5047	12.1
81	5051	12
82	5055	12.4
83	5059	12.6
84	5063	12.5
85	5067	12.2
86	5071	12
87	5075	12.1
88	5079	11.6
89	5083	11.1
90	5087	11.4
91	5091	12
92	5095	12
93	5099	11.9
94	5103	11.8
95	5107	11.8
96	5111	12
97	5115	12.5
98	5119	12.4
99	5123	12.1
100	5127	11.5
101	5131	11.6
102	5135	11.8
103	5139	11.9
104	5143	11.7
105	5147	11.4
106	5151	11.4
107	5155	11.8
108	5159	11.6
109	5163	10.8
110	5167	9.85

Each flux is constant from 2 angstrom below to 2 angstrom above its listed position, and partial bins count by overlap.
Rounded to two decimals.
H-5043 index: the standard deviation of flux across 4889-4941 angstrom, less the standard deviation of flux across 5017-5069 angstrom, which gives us 0.01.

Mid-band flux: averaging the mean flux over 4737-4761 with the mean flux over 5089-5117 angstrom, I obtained 12.1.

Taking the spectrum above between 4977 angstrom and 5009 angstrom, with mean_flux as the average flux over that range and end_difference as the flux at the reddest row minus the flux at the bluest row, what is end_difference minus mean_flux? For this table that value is -10.7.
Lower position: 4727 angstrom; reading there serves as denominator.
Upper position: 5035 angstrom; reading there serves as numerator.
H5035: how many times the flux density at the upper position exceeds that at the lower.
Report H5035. 1.05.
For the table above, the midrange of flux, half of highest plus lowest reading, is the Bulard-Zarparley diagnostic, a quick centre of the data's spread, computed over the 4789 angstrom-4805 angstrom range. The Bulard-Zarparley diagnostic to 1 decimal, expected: 11.9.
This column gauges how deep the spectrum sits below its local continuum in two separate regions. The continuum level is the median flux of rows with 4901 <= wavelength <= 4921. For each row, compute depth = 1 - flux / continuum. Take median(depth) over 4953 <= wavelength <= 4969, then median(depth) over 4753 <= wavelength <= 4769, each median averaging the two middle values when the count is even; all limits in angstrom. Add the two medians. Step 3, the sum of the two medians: -0.06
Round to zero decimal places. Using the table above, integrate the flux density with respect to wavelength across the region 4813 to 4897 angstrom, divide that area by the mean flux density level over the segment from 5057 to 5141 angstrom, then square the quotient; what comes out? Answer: 6559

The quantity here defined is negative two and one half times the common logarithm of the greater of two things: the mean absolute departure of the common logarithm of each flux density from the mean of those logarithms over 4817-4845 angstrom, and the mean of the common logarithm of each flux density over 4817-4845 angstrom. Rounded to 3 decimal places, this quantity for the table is -0.080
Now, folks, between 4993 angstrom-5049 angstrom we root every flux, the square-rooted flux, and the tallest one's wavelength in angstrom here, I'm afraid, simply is 5007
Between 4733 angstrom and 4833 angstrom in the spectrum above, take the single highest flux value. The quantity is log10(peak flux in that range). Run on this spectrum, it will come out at 1.10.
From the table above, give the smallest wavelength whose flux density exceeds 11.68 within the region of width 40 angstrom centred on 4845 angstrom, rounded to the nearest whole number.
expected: 4831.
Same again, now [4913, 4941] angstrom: 4919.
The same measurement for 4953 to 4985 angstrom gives 4955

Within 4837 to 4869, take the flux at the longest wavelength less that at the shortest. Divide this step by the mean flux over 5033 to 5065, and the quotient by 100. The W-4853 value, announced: -0.0011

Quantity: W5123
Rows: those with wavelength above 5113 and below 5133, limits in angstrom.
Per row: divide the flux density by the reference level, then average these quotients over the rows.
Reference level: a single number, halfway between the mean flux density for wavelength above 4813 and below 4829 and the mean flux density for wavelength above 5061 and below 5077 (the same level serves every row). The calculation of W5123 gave 0.998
